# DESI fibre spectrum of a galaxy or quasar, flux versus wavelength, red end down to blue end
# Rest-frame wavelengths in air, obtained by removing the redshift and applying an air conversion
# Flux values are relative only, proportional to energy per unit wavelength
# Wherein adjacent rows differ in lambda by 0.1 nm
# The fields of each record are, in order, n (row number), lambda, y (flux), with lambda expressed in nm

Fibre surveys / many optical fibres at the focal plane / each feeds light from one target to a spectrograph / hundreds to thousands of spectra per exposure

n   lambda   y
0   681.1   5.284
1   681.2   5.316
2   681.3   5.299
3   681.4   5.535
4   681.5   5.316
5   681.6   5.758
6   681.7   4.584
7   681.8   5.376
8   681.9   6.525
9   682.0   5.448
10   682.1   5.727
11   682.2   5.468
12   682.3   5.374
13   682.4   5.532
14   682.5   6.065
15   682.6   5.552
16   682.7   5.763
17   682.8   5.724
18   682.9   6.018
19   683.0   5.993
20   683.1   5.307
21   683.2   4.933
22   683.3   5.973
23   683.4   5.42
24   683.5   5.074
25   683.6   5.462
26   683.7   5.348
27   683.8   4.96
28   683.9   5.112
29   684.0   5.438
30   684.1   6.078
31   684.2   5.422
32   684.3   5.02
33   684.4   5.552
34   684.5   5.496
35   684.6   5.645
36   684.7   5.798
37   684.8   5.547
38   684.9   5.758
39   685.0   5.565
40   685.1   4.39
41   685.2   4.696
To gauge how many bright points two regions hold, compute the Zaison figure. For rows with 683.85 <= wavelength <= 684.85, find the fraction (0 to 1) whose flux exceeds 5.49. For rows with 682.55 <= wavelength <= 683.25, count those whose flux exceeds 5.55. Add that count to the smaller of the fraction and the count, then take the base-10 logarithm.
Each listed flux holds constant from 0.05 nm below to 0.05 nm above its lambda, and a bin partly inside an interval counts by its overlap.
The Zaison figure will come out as 0.75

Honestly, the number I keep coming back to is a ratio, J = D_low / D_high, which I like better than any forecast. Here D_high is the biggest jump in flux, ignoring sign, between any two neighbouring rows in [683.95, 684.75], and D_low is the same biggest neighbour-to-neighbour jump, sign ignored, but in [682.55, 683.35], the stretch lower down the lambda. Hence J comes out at 1.6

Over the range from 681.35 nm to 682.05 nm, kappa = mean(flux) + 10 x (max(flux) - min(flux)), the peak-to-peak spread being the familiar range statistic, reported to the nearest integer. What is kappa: 25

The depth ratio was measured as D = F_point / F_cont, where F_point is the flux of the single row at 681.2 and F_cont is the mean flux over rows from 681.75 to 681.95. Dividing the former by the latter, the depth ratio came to 0.89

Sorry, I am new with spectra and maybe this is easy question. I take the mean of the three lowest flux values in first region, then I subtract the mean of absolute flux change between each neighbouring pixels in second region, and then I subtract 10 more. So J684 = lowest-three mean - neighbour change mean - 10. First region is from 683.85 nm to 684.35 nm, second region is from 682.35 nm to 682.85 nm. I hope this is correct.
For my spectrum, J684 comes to -5.1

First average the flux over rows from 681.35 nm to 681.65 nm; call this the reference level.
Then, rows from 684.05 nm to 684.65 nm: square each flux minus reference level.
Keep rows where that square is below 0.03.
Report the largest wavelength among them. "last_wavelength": 684.6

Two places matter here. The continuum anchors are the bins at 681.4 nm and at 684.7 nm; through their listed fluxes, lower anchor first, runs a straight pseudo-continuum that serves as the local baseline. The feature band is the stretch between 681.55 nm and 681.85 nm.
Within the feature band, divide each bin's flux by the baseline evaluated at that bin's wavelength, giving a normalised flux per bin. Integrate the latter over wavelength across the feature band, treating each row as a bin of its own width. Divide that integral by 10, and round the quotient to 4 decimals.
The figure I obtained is 0.0283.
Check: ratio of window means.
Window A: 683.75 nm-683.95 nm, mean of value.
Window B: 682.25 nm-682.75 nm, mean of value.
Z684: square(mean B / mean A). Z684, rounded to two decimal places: 1.26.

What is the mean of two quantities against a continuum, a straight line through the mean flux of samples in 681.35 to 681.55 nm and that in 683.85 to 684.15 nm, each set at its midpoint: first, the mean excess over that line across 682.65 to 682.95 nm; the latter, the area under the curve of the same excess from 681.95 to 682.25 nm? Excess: 0.19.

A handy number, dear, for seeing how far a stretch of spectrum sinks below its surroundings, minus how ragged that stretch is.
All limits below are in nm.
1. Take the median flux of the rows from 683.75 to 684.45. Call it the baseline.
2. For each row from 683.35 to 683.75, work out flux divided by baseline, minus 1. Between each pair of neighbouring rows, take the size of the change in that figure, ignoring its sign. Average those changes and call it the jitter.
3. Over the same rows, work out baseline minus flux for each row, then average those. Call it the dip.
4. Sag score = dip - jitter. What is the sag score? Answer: 0.0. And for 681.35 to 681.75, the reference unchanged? 0.0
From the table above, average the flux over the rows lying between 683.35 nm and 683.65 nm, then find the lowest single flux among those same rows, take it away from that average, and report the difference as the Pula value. 0.24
